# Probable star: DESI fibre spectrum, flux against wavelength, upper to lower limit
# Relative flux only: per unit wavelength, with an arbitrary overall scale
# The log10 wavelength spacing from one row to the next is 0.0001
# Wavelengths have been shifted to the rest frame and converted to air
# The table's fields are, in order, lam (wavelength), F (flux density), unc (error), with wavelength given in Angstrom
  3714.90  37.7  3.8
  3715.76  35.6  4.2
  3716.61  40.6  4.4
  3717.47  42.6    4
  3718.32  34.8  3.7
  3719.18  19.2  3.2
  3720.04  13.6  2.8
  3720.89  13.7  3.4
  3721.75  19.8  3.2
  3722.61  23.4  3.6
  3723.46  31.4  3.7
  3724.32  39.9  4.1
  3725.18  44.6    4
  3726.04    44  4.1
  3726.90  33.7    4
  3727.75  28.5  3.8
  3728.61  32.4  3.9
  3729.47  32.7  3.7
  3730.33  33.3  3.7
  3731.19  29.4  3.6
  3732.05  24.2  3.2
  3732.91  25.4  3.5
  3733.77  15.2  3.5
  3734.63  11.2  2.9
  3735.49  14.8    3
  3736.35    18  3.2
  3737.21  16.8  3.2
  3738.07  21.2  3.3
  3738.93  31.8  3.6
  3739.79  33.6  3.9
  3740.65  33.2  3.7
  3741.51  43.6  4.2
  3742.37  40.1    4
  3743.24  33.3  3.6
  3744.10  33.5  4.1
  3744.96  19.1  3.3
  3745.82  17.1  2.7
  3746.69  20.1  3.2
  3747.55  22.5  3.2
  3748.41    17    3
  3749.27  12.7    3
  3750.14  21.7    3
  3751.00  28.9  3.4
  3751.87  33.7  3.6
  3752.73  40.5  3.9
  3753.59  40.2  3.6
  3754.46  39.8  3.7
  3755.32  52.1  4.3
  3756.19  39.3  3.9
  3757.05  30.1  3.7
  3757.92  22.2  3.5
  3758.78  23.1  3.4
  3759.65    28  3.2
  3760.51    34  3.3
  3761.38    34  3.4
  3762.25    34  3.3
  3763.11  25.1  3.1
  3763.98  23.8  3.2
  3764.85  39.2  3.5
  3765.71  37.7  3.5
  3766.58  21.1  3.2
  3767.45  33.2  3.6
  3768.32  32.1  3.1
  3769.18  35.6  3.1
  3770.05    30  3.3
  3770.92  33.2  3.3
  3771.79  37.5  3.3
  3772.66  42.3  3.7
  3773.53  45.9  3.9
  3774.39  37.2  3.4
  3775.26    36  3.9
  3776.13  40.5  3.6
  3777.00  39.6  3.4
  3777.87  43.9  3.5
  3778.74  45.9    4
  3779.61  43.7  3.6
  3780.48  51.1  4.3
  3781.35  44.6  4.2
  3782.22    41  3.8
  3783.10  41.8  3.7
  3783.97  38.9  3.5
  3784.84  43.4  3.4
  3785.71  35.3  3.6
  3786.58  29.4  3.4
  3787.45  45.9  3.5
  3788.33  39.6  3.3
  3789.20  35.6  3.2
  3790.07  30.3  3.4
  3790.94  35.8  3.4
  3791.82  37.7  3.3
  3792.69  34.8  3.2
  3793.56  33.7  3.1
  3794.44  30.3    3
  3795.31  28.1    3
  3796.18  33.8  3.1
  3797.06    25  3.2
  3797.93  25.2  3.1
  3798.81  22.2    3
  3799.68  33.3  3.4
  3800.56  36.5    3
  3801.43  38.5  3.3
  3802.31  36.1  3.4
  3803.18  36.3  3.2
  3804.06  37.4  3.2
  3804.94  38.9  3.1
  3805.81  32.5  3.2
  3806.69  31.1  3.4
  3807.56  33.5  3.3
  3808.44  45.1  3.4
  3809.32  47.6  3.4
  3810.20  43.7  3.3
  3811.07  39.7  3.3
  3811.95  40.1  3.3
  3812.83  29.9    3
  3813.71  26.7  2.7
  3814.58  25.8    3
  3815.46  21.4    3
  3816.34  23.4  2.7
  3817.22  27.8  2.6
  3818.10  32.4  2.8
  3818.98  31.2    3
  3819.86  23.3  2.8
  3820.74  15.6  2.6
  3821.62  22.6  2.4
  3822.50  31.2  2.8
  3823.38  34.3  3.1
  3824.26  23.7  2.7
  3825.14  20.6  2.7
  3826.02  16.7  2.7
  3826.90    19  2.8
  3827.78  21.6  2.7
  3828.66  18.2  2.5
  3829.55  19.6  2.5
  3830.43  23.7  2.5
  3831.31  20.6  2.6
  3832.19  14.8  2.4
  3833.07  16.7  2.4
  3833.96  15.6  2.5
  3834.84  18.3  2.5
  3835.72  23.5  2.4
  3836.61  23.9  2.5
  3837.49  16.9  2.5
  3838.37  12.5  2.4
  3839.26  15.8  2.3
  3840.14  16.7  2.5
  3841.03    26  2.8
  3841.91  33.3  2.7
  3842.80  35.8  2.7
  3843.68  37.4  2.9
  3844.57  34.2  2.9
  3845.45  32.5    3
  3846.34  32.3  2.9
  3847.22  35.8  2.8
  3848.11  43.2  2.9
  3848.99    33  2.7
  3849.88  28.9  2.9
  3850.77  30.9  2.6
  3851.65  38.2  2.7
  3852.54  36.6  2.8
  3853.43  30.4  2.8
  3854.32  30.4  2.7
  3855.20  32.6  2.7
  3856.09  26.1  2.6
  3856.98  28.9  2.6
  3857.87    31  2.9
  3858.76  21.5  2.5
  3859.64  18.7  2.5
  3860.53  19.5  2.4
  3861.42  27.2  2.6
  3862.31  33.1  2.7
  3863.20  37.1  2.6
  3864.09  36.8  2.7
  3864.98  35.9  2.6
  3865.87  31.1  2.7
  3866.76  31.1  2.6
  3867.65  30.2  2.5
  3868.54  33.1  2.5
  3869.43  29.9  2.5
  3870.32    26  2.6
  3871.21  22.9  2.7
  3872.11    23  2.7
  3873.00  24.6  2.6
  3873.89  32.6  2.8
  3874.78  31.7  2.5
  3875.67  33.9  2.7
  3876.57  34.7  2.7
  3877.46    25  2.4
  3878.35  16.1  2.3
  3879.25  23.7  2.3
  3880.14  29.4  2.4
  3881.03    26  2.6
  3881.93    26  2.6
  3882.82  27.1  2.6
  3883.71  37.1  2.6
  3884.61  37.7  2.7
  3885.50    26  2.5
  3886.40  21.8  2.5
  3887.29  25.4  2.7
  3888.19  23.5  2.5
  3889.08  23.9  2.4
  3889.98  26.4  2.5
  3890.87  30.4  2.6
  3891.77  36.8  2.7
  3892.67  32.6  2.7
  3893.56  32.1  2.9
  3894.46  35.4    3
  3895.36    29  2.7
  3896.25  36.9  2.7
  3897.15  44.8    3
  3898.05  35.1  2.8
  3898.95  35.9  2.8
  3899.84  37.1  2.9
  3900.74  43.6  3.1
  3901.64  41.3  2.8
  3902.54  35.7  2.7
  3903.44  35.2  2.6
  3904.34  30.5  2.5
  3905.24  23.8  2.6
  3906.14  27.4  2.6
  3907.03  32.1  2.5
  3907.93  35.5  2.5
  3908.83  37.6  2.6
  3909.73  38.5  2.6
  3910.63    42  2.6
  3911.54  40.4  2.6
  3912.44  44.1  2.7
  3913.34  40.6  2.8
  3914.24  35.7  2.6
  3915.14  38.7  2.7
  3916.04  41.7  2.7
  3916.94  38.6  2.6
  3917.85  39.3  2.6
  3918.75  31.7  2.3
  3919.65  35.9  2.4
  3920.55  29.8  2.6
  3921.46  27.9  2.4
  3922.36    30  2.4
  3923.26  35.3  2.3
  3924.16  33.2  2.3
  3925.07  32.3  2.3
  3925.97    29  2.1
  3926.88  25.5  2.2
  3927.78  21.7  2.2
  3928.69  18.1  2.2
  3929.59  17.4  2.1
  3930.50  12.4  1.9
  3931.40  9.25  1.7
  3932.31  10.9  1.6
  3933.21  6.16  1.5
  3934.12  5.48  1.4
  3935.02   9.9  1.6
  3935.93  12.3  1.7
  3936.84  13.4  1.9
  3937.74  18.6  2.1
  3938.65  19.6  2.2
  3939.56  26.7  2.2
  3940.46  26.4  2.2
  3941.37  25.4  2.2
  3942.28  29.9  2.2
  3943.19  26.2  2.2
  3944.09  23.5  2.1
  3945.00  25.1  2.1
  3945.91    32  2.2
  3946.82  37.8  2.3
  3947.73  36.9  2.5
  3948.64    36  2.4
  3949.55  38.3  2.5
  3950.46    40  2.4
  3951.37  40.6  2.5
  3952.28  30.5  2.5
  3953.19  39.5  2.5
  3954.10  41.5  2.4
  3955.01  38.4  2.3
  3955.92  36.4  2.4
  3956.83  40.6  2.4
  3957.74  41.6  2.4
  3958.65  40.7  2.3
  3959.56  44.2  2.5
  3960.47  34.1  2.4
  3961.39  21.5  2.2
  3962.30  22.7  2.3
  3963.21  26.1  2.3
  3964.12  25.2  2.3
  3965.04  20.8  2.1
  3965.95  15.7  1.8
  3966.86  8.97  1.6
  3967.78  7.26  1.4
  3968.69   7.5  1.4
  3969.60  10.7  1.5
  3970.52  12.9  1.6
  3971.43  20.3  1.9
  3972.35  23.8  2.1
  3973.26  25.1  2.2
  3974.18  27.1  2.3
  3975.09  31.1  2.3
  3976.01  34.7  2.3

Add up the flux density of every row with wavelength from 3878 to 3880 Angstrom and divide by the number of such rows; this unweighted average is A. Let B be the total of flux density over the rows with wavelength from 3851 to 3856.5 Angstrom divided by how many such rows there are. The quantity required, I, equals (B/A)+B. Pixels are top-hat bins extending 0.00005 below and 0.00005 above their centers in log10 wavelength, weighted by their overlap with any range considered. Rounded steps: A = 20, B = 32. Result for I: 34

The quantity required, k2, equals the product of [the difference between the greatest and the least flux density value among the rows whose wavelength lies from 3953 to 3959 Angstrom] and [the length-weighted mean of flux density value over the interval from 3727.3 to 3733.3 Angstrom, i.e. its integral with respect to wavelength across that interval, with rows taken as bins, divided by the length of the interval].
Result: 153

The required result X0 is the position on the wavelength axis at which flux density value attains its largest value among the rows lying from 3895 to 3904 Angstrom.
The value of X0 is 3897.15 Angstrom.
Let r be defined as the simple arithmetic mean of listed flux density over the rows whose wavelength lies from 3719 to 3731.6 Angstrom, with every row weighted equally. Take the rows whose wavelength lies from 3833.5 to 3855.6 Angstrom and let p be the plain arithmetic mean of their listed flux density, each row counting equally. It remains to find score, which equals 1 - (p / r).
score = 0.025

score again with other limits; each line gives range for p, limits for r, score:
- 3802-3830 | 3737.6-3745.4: 0.080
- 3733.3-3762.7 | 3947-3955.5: 0.259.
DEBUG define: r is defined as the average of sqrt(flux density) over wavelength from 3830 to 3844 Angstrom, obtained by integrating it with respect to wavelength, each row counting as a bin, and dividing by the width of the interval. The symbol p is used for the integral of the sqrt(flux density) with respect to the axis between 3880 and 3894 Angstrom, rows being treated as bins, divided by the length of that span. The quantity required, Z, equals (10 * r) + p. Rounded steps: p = 5.36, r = 4.61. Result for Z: 51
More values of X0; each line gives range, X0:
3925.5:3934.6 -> 3925.97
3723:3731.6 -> 3725.18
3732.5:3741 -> 3739.79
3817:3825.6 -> 3823.38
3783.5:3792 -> 3787.45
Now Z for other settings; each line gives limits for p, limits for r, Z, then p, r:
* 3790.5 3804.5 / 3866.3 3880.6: 58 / 5.71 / 5.27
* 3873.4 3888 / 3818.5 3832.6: 52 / 5.29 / 4.69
